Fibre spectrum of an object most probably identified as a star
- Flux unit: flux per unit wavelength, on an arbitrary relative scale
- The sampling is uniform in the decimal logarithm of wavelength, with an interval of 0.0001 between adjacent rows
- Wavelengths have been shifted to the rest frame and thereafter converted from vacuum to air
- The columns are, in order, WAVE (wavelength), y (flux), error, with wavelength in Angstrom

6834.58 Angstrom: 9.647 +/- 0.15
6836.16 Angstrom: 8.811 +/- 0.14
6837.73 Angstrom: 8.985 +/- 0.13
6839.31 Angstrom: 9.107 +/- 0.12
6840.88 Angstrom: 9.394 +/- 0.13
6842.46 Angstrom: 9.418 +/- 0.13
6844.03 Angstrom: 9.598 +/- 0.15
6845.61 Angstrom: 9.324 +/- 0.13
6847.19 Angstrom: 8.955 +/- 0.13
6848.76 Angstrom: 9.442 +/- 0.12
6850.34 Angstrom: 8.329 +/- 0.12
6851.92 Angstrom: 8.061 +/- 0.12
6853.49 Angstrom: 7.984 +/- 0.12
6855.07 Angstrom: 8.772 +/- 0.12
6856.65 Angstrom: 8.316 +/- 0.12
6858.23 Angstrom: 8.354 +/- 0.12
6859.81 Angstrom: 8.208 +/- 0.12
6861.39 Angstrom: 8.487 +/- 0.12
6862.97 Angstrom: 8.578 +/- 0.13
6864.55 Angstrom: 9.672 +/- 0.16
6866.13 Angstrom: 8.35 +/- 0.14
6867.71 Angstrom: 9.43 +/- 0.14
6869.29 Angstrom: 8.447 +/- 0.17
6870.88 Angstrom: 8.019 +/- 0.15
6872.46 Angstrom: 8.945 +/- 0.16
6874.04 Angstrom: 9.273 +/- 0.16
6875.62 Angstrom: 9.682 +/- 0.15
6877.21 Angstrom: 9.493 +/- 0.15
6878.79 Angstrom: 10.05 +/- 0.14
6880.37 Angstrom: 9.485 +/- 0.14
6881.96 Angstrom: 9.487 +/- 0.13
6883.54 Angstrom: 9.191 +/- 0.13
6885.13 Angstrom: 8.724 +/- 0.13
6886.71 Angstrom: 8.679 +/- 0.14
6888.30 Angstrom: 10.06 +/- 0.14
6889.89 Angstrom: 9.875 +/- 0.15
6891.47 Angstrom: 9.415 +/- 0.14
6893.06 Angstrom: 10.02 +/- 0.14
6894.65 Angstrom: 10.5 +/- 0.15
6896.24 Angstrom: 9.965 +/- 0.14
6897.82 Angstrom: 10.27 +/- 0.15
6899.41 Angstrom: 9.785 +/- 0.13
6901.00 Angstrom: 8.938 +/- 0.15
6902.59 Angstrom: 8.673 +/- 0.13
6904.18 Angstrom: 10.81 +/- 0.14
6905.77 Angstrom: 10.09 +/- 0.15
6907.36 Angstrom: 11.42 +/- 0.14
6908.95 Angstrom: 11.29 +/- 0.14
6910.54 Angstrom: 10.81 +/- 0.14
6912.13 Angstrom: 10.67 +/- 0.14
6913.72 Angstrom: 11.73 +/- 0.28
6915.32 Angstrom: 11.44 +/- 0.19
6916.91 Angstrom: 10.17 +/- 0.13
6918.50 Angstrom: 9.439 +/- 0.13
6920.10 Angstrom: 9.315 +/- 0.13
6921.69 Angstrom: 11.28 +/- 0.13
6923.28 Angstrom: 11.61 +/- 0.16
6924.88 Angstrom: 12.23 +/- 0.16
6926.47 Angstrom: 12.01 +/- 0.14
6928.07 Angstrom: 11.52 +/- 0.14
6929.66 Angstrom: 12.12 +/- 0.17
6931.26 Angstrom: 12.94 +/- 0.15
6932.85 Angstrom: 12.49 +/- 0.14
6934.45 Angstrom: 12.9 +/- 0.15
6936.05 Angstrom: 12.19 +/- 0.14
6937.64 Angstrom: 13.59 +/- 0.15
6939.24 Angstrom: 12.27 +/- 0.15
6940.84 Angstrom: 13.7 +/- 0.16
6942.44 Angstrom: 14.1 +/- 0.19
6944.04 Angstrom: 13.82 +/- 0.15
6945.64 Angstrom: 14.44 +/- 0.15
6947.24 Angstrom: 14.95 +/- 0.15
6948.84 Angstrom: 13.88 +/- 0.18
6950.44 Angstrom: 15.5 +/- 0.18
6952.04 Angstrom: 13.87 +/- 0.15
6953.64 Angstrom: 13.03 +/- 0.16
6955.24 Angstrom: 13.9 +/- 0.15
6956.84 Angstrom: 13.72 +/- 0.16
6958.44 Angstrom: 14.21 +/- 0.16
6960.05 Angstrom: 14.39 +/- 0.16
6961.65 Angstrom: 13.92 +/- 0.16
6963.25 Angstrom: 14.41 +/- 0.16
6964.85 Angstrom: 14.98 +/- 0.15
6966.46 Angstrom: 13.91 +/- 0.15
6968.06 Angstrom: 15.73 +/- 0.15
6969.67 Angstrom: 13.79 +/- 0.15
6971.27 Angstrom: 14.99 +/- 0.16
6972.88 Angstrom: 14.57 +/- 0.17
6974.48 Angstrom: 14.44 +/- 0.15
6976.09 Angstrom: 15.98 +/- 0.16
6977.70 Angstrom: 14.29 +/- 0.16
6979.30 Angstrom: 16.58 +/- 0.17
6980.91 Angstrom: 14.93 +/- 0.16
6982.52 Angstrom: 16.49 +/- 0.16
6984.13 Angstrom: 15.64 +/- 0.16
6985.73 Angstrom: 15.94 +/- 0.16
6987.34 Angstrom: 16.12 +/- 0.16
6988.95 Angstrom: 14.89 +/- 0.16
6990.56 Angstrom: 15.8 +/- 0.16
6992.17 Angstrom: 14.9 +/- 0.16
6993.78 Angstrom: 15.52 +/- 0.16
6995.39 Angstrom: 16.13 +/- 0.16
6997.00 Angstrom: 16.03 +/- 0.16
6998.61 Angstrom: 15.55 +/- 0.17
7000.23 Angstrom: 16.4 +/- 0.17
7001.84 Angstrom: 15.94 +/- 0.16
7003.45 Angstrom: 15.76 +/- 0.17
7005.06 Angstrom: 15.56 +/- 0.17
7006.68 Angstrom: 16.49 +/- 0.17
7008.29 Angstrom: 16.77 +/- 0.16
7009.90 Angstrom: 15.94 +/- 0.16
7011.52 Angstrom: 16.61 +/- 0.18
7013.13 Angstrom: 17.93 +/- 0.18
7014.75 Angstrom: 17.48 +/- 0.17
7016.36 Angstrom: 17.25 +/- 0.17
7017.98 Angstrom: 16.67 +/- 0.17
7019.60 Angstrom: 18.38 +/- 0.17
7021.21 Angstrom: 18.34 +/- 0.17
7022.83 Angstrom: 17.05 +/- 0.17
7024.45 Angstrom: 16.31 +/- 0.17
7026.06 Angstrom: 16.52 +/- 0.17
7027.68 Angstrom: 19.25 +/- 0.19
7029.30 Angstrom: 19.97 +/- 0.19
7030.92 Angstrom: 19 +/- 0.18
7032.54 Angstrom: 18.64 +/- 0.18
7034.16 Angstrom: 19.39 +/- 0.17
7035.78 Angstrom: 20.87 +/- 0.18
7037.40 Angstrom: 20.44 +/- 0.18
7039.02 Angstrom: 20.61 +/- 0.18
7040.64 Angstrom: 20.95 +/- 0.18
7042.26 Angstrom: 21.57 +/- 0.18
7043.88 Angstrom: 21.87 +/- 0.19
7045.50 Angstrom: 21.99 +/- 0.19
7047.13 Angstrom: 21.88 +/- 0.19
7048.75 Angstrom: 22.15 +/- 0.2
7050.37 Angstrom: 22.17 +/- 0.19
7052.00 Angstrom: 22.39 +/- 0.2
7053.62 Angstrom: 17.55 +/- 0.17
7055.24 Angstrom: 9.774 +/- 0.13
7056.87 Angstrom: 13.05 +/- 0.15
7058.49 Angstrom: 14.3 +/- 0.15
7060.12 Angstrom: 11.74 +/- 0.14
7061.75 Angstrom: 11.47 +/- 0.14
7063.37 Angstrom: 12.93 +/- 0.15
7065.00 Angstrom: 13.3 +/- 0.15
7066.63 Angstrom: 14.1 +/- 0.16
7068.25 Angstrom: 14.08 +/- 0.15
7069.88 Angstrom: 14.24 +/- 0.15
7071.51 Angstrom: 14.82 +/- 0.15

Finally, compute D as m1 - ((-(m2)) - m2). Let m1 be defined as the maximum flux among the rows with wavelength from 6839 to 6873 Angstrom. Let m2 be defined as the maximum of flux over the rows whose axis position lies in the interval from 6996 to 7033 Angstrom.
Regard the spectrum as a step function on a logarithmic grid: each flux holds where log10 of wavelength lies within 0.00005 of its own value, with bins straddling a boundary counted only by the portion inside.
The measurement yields 50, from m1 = 9.672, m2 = 19.97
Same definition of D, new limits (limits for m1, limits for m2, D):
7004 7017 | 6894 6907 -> 40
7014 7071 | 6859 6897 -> 43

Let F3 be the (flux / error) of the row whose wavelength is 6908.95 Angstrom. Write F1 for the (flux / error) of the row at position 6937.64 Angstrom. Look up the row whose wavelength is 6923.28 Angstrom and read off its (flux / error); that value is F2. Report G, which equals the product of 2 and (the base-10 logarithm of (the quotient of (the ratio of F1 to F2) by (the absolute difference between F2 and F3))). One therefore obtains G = -1.6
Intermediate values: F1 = 91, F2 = 73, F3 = 81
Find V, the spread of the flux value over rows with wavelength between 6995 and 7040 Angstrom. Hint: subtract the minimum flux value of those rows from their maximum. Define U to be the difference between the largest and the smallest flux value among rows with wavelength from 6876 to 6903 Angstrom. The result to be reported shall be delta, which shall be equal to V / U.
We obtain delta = 2.91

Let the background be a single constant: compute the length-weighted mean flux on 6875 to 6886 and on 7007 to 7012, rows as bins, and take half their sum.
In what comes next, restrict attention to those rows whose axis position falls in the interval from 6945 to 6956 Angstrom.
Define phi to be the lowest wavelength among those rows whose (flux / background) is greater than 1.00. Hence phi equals 6945.64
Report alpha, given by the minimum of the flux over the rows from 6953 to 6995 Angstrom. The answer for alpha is 13.03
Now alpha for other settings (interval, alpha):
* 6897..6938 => 8.673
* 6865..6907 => 8.019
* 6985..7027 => 14.89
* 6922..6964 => 11.52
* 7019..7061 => 9.774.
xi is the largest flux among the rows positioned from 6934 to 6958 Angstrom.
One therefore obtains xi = 15.5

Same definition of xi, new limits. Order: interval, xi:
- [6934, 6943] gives 14.1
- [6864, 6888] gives 10.05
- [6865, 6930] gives 12.23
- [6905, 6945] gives 14.1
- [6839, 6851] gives 9.598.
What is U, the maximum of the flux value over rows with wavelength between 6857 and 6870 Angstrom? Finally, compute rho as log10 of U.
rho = 1.0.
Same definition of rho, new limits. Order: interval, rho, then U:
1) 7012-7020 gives 1.3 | 18.38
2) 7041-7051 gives 1.3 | 22.17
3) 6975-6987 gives 1.2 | 16.58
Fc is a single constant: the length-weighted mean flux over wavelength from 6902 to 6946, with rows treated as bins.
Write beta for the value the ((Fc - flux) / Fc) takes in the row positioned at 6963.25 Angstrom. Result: -0.2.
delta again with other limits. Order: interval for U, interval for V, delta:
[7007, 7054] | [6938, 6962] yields 0.50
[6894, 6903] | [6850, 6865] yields 0.92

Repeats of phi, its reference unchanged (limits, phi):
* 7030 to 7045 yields 7030.92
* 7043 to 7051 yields 7043.88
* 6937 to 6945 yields 6937.64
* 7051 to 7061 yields 7052.00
